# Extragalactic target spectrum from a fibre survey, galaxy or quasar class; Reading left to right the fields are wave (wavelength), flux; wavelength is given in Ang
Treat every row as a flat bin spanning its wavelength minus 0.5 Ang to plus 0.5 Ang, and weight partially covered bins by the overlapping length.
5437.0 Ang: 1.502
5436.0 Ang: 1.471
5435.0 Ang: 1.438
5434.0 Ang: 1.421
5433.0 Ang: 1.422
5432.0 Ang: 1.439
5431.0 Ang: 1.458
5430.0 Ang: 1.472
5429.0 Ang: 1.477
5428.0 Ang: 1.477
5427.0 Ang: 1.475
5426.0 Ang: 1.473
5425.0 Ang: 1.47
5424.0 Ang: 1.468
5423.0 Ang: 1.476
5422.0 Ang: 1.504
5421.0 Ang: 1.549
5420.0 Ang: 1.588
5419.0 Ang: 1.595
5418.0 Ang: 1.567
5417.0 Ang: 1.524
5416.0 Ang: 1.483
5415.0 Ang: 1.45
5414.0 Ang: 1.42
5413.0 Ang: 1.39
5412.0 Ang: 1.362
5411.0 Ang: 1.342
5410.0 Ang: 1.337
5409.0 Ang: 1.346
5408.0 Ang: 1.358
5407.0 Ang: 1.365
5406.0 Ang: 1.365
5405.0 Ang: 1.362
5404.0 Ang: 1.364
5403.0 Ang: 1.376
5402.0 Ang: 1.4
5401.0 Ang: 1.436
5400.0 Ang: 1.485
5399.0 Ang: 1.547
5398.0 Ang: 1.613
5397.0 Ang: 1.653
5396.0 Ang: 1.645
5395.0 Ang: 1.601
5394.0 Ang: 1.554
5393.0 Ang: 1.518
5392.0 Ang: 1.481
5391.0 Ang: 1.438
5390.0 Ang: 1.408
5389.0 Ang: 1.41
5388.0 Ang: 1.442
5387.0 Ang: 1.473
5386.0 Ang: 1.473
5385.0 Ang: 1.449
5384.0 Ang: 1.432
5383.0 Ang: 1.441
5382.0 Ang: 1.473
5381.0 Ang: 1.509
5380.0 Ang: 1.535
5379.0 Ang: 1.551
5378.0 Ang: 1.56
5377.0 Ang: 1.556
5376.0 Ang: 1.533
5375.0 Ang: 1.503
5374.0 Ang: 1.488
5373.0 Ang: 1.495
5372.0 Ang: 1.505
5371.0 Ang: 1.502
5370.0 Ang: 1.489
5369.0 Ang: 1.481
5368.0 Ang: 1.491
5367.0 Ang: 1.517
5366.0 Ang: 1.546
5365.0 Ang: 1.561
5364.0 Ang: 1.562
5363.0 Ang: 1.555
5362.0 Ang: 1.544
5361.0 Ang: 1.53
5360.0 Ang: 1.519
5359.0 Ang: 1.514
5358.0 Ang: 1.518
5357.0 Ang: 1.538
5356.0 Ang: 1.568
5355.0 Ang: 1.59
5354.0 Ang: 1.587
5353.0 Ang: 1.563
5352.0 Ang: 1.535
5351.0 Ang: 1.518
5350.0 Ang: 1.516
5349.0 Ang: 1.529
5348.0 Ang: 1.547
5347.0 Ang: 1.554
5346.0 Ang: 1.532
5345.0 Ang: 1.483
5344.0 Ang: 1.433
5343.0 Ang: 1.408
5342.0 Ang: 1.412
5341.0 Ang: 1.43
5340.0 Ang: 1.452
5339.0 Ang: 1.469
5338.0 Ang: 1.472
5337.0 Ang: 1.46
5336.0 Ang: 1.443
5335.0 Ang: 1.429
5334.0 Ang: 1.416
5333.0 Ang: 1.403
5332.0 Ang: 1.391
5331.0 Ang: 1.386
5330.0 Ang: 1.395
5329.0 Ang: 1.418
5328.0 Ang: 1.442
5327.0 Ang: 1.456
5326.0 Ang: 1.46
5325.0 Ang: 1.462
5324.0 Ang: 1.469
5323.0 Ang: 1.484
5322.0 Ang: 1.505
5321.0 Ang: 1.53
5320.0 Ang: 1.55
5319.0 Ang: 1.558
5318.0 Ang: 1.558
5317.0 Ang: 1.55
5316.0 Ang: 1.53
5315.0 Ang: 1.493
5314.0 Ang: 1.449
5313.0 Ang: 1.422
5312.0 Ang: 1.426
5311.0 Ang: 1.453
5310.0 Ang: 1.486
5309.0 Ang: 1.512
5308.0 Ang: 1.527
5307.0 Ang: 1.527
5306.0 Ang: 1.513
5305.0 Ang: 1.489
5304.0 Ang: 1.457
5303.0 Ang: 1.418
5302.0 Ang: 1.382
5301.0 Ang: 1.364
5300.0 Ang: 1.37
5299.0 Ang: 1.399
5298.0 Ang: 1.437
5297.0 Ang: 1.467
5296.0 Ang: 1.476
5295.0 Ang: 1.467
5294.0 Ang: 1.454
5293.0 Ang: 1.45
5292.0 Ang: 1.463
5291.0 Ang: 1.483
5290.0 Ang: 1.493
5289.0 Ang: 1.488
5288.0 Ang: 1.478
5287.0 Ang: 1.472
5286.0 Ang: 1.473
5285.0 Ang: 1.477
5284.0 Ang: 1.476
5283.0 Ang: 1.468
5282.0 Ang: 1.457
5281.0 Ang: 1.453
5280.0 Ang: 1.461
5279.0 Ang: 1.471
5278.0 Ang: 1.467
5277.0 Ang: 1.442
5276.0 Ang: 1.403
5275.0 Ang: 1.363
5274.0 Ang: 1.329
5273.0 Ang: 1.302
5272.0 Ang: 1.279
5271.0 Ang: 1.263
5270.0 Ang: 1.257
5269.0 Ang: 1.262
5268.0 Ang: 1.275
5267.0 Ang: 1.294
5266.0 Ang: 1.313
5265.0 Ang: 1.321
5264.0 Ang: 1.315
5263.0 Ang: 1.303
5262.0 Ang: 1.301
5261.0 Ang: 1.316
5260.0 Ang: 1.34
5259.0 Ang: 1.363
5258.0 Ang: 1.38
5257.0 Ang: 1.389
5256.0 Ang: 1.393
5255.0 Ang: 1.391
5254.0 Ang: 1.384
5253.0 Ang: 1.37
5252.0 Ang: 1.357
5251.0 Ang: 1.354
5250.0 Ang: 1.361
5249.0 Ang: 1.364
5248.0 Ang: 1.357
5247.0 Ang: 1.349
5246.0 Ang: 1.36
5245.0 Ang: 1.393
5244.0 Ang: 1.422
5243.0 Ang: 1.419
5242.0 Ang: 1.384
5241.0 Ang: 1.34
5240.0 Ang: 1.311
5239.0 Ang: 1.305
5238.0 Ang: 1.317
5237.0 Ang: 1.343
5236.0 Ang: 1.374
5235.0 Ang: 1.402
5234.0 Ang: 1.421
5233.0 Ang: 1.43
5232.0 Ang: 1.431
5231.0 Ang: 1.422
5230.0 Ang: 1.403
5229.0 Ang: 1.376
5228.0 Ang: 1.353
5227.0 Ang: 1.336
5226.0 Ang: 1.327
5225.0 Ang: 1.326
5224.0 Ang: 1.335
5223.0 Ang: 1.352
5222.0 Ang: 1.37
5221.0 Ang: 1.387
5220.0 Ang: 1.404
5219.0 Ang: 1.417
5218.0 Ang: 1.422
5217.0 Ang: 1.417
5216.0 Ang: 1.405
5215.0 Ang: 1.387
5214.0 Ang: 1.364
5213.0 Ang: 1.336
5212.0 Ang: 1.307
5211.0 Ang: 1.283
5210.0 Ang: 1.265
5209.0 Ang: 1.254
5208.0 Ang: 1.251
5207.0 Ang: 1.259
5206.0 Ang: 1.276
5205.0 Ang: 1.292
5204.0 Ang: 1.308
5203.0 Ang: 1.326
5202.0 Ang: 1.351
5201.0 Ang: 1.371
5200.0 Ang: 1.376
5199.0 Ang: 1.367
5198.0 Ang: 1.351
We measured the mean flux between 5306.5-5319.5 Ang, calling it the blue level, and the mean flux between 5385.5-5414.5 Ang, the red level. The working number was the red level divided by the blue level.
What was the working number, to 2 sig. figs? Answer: 0.97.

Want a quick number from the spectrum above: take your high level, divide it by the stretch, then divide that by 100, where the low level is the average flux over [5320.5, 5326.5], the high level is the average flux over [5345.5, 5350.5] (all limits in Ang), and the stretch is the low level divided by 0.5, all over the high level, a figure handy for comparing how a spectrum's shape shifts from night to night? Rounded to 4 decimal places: 0.0079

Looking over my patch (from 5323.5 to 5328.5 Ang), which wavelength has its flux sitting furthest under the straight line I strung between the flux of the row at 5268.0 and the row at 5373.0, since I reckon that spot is 5328.0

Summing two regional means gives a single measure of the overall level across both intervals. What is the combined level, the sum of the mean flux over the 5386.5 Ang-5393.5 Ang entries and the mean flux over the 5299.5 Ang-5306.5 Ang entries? 2.88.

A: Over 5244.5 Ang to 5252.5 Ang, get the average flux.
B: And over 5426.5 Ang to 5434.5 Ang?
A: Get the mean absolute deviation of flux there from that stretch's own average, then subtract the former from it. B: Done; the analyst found -1.34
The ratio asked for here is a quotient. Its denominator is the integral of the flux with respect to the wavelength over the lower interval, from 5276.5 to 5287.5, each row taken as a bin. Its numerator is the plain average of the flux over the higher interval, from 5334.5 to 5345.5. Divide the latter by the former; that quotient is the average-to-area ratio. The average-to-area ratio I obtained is 0.090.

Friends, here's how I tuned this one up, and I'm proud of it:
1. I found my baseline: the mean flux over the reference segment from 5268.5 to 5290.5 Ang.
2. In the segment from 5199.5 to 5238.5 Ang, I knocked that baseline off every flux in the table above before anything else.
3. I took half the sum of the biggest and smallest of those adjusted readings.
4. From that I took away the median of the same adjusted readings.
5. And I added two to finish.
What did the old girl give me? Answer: 1.988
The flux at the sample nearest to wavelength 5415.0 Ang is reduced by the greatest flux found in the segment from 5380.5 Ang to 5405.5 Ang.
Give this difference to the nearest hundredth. -0.20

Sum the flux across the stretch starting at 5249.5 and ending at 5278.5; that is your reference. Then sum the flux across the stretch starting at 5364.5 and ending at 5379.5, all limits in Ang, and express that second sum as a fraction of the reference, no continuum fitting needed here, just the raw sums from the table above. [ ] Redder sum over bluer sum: 0.6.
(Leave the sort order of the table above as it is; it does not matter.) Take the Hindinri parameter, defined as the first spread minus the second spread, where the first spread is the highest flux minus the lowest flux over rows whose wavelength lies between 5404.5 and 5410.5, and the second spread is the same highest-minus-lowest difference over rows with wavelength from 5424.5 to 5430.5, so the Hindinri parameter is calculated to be 0.021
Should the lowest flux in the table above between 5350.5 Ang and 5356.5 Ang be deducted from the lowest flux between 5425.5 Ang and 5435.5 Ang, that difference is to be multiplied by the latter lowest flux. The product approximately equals -0.14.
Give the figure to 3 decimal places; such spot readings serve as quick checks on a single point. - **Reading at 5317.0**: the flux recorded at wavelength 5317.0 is 1.550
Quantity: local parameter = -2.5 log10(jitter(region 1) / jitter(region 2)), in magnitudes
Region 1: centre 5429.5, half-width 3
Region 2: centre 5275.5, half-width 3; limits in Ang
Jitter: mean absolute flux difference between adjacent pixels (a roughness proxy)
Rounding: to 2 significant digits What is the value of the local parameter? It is 1.5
